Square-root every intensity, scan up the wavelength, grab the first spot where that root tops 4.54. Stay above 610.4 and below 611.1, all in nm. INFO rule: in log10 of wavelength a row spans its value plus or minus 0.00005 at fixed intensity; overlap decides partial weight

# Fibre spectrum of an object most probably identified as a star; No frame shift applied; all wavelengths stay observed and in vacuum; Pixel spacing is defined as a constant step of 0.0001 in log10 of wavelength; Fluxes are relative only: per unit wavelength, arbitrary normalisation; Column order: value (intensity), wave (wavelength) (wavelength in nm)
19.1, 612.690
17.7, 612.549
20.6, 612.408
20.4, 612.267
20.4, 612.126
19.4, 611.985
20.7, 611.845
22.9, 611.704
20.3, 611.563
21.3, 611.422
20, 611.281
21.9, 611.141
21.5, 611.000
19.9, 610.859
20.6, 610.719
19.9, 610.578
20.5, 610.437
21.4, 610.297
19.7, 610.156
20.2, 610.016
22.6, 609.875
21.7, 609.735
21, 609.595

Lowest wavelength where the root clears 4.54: 611.000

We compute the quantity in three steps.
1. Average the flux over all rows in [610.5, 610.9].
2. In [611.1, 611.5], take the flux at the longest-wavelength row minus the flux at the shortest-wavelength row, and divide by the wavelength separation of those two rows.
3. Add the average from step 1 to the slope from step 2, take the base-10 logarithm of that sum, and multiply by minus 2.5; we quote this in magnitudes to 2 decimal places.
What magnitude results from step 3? -3.14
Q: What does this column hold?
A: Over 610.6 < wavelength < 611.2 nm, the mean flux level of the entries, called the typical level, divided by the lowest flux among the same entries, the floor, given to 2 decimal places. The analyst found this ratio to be 1.05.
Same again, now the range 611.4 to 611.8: 1.06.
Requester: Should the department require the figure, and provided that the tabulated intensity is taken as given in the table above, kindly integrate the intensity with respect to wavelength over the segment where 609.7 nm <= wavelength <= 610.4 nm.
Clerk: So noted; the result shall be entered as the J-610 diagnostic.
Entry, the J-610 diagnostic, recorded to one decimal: 14.8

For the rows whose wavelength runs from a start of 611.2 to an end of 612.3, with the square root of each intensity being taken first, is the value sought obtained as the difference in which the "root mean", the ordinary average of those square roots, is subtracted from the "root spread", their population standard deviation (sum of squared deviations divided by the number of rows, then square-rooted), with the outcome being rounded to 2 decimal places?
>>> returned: -4.44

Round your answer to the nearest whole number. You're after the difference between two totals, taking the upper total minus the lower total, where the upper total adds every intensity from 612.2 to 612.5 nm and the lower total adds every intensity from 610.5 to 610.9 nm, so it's -19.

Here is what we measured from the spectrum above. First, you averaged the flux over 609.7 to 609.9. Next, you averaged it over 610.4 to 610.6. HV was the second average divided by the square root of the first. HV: 4.29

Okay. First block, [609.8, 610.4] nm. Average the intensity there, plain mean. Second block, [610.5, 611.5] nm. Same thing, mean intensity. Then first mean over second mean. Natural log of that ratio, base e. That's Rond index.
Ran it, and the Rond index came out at 0.012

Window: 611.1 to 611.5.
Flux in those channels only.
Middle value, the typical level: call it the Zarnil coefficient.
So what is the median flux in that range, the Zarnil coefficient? 21.3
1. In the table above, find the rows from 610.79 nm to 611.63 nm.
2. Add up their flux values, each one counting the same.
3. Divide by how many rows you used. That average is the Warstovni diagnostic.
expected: 20.8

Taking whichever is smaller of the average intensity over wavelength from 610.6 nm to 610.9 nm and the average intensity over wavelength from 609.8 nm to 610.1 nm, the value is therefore 20.2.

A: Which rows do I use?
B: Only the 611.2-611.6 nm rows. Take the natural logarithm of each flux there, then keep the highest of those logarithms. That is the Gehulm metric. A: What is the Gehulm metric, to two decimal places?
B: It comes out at 3.06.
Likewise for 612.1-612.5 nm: 3.03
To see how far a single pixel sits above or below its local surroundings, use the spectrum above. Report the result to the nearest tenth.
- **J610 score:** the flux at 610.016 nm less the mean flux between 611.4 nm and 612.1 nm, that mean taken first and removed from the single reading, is -0.7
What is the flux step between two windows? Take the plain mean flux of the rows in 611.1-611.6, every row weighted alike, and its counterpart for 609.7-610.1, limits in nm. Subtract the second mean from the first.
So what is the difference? -0.6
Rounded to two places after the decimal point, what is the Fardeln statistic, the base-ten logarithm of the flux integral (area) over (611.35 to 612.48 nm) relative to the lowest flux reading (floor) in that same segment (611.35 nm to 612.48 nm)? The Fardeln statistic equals 0.08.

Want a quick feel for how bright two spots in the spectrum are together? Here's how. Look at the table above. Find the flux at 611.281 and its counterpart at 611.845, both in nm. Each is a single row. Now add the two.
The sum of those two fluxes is 40.7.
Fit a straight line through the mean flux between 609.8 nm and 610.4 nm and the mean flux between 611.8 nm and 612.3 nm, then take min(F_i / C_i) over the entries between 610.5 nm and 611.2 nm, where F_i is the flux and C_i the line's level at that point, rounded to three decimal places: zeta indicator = 0.957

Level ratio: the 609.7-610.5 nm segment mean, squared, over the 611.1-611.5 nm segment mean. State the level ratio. 21.0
